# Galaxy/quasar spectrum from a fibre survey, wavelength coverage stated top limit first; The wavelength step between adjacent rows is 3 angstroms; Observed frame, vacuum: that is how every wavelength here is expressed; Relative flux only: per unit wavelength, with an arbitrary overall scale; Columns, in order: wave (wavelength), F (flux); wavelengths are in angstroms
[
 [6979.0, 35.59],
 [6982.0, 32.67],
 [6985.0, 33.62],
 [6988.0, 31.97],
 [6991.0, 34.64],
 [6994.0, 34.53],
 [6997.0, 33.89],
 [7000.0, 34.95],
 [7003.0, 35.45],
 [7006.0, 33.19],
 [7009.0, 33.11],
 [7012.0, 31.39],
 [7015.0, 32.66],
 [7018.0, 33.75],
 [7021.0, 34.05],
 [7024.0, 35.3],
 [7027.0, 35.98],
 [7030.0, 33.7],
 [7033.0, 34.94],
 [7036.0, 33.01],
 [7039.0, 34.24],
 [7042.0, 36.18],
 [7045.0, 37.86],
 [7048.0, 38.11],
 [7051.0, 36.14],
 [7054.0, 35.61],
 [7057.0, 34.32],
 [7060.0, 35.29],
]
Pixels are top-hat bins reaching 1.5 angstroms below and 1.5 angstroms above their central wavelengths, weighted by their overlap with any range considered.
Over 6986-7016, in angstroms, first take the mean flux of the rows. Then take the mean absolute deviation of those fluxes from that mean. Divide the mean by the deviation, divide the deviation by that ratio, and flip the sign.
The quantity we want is -0.037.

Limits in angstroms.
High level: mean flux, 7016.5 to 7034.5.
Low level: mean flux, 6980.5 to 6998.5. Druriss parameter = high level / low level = 1.03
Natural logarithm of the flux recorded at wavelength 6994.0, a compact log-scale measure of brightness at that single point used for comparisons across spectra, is 3.54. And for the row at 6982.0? 3.49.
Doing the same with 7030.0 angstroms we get 3.52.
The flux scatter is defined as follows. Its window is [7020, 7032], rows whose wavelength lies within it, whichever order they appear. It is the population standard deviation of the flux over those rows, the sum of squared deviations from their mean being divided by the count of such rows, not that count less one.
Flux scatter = 0.92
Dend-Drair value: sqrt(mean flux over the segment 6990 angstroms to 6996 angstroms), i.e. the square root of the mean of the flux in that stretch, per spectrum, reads 5.88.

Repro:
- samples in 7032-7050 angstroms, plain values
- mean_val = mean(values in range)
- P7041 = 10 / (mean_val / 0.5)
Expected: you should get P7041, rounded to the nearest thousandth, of 0.140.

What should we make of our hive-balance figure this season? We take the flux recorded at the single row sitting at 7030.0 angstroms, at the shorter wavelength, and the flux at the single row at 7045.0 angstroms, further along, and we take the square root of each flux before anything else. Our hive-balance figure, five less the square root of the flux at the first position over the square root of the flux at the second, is 4.06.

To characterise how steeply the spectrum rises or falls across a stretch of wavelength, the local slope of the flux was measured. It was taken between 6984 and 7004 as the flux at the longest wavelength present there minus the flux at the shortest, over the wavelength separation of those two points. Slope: 0.10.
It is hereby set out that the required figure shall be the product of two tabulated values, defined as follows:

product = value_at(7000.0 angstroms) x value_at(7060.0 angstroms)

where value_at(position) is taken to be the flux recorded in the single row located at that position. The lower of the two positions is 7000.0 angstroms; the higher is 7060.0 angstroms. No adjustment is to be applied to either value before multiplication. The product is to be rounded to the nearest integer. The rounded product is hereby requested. 1233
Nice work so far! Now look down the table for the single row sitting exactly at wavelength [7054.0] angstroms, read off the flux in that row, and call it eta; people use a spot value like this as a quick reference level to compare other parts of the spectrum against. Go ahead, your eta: 35.61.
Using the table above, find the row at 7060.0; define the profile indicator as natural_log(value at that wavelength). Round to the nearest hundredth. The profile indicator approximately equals 3.56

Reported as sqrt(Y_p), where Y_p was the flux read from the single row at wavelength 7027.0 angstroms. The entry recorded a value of 6.00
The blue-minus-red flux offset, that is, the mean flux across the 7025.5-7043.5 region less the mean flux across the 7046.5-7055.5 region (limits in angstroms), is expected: -1.9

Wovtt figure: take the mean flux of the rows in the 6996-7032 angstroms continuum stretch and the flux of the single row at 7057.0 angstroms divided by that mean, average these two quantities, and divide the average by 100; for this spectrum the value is 0.175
